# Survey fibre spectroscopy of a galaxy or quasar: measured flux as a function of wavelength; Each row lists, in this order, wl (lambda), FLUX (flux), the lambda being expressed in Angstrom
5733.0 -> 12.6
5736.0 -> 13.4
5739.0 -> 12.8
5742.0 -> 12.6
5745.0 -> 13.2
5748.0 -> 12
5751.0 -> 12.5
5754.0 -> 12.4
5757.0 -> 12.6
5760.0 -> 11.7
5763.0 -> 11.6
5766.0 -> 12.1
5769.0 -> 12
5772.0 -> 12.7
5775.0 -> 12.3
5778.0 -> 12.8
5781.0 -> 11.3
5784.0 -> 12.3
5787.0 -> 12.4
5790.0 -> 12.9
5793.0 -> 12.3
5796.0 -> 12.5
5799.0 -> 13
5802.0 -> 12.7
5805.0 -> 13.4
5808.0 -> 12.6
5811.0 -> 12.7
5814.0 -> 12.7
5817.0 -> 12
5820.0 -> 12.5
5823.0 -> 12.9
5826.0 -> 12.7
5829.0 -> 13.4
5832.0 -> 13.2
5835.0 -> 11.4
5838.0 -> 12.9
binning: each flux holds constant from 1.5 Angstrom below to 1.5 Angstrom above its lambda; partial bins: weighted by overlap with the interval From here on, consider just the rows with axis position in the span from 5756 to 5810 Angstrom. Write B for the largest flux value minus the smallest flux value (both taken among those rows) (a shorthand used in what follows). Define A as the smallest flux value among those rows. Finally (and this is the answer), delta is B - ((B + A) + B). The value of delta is -13.4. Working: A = 11.3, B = 2.1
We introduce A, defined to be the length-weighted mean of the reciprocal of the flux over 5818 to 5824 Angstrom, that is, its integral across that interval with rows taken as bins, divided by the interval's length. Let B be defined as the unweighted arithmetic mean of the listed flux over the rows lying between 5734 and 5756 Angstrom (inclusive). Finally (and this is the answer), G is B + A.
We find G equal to 12.8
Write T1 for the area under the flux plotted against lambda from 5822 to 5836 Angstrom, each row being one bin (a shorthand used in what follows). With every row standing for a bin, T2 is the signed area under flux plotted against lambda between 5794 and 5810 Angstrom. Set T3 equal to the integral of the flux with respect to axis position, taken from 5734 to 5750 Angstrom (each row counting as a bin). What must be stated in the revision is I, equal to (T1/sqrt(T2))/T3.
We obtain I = 0.061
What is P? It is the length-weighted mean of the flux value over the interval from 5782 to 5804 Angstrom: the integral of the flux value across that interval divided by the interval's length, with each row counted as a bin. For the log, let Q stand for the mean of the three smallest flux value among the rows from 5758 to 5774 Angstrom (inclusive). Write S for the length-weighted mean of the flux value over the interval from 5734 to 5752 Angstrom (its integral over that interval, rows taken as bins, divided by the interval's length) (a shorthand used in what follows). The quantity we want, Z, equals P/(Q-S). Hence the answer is -13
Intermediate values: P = 12.6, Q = 11.8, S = 12.8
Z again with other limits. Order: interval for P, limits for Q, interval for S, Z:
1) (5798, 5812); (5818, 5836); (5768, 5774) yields -74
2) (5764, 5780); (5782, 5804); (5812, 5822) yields -116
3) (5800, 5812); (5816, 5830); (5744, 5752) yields -98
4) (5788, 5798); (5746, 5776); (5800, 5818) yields -13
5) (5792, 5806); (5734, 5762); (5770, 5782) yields -47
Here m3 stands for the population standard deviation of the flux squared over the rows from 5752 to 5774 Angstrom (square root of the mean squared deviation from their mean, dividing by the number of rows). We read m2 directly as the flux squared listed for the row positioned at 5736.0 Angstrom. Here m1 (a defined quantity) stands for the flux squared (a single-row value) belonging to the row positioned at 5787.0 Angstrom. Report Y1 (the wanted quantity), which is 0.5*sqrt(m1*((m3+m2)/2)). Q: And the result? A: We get 60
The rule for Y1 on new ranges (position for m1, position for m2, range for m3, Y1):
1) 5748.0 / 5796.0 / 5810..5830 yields 55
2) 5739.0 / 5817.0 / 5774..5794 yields 56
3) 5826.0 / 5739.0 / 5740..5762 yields 59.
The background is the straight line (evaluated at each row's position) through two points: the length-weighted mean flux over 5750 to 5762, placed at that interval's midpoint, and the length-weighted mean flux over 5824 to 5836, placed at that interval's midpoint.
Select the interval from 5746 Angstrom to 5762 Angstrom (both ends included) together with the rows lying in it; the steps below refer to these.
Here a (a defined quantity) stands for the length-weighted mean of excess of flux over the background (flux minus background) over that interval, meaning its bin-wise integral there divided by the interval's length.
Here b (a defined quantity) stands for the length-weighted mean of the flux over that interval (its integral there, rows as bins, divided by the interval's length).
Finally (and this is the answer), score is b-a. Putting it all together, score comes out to 12.25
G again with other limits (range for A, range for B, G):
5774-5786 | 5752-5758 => 12.6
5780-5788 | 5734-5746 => 13.1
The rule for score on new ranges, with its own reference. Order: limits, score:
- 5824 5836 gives 12.74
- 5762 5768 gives 12.32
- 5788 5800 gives 12.51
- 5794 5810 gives 12.56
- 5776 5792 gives 12.44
